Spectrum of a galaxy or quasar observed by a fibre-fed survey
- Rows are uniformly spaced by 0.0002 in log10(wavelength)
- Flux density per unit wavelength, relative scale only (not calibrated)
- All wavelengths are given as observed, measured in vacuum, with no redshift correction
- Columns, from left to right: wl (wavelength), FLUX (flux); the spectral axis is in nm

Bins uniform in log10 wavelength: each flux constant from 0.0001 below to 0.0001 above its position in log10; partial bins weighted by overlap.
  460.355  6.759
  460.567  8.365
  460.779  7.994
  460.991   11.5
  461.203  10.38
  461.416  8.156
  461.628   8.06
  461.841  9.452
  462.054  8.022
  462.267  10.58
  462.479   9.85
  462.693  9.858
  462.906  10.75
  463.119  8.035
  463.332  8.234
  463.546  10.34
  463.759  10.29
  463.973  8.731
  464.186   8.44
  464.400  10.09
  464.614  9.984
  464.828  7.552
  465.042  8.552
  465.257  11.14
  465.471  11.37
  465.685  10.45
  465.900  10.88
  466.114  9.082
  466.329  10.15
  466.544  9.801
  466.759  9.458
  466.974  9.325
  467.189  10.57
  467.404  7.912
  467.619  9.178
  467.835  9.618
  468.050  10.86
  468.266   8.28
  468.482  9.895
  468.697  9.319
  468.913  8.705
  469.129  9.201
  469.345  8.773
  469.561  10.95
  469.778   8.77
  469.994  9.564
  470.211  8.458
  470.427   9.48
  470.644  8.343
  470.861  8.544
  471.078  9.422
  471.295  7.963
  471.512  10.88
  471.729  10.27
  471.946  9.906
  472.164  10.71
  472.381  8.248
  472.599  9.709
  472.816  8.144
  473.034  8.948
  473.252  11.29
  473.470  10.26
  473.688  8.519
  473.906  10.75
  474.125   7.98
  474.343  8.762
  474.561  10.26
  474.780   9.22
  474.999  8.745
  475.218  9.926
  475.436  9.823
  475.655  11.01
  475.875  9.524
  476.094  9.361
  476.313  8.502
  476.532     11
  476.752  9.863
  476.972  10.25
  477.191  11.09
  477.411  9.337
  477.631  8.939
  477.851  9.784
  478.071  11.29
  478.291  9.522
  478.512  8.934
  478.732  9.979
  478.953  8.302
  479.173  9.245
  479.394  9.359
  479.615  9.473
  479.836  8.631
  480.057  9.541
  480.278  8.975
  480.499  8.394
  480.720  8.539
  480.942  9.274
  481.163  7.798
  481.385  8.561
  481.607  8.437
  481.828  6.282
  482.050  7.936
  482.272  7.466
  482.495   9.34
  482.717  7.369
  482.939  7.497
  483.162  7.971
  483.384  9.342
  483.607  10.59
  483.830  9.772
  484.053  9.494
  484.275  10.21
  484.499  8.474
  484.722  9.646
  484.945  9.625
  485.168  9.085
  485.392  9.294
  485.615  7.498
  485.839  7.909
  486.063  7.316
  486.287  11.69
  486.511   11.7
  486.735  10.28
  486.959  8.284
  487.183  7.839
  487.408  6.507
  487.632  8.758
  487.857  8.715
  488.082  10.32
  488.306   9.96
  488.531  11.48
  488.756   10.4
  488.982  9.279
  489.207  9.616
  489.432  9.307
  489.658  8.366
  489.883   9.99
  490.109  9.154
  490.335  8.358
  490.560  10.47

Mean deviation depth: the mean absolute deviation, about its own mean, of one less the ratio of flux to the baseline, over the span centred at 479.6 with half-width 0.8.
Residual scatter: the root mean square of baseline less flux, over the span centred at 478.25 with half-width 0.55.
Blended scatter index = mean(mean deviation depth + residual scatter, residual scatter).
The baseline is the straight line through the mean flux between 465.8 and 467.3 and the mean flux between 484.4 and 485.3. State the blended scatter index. 0.91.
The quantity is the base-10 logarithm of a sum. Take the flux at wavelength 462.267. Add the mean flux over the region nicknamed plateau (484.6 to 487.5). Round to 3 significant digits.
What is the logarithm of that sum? 1.29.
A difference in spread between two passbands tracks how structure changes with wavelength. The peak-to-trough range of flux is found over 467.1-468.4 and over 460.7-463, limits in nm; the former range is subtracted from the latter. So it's 0.56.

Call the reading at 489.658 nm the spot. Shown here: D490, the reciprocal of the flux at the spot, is 0.120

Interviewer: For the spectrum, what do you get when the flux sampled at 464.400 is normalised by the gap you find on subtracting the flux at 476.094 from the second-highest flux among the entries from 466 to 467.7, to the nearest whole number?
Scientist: 13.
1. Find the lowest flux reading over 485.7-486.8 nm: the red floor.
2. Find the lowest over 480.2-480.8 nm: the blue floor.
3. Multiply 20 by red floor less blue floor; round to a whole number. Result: -22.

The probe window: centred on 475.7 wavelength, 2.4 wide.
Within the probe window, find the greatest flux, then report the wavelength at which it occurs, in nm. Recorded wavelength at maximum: 475.655 nm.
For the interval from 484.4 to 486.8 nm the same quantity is 486.511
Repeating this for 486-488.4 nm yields 486.511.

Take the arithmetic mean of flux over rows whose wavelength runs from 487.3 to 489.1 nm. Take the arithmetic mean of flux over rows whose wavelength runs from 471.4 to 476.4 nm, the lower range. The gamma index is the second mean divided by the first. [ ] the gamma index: 1.018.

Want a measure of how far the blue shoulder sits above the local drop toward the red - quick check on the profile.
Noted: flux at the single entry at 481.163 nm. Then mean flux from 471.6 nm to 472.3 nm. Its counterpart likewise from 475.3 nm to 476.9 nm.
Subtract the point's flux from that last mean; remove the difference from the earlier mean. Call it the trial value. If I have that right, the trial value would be 8.2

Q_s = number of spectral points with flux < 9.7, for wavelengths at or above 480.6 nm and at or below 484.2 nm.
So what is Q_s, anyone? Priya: 14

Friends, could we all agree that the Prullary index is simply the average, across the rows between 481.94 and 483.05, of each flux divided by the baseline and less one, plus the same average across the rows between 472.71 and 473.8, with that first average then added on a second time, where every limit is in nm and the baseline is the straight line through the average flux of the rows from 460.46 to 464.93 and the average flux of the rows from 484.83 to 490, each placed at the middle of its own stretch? -0.27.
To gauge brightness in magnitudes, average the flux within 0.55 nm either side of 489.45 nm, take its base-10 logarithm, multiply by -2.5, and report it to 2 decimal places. -2.42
